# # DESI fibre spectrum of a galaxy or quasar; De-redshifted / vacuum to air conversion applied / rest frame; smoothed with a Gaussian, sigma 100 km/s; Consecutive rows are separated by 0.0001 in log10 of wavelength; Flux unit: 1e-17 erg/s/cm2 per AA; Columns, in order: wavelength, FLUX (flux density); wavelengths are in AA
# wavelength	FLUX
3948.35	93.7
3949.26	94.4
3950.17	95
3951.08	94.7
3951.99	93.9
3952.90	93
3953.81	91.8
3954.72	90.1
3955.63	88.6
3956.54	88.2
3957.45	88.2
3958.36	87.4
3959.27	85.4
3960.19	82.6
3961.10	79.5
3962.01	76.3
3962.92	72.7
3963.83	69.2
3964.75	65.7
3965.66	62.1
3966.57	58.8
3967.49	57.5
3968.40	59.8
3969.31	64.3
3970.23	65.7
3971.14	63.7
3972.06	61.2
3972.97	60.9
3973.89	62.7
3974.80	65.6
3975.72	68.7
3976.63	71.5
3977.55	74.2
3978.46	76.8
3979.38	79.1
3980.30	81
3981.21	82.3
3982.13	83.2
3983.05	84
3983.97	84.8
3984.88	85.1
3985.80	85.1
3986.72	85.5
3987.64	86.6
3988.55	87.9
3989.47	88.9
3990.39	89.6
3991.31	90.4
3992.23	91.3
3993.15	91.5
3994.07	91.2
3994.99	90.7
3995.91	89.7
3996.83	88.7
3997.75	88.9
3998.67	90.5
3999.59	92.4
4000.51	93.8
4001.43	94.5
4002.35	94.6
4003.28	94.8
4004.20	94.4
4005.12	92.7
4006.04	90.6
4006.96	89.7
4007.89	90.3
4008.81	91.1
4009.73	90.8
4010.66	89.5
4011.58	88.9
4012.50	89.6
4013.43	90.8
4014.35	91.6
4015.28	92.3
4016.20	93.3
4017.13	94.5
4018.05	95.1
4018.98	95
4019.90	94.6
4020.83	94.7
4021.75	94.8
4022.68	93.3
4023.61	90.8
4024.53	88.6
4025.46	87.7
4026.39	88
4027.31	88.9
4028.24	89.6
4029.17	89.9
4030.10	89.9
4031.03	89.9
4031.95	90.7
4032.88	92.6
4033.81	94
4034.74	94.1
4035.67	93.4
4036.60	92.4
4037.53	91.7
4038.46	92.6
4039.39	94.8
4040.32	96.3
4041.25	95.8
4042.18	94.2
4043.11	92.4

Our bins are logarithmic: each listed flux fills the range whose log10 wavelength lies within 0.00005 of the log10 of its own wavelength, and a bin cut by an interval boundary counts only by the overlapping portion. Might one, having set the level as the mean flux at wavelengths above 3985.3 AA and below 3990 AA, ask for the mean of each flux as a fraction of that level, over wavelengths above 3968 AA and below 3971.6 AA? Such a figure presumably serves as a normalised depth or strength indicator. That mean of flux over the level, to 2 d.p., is 0.73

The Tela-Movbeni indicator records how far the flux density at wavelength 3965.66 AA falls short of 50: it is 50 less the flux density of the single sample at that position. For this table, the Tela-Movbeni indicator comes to -12.1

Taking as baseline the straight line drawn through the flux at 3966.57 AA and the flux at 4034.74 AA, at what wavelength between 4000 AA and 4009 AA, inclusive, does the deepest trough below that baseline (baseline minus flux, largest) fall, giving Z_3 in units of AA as 4006.96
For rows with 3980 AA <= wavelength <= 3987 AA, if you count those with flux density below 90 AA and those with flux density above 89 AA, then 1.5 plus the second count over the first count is 1.5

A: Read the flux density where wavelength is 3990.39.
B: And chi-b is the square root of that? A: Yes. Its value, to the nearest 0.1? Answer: 9.5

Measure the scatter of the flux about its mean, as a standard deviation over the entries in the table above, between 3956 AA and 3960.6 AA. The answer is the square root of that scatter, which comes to 1.5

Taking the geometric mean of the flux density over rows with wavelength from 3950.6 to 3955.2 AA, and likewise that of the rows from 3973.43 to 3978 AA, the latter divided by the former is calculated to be 0.74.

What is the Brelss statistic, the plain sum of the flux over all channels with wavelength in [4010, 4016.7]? 636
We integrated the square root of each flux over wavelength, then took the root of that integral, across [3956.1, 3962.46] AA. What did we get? 7.6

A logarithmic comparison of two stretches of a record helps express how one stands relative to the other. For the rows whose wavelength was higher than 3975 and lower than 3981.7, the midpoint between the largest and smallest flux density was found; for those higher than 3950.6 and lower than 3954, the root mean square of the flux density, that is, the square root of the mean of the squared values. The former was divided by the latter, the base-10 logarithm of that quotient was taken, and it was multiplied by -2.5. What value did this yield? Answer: 0.23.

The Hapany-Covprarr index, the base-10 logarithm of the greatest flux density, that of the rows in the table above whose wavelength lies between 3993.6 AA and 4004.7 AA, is 1.98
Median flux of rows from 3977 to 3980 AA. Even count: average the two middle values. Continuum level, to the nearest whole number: 77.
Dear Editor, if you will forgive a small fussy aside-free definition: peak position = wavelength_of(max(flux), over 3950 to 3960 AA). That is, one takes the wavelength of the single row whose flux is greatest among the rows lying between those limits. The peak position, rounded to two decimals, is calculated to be 3950.17 AA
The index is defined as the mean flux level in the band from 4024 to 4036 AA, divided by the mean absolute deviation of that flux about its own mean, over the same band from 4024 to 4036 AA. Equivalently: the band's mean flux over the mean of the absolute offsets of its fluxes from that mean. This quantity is 49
